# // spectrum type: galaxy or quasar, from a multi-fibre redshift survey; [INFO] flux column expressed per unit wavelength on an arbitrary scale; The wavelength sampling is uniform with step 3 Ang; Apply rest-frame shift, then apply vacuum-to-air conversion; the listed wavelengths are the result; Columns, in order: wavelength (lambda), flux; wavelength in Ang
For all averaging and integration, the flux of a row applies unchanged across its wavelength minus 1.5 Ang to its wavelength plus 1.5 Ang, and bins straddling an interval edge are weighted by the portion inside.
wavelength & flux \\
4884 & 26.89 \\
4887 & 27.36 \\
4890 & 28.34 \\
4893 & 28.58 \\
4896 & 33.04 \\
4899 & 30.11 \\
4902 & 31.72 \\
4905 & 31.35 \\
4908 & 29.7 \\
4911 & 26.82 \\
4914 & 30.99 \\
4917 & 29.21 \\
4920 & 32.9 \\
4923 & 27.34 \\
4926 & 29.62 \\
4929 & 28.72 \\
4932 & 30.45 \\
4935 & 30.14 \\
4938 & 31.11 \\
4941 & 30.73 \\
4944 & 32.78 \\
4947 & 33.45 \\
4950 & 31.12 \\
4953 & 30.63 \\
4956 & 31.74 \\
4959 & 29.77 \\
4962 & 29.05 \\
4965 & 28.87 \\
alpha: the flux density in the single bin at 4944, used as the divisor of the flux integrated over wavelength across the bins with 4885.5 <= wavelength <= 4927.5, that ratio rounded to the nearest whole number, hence 38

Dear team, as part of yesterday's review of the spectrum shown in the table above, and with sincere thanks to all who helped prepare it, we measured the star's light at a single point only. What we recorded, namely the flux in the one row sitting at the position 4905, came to 31.35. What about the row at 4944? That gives 32.78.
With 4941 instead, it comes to 30.73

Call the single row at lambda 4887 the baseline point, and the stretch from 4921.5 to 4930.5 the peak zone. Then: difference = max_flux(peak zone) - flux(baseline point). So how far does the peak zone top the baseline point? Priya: 2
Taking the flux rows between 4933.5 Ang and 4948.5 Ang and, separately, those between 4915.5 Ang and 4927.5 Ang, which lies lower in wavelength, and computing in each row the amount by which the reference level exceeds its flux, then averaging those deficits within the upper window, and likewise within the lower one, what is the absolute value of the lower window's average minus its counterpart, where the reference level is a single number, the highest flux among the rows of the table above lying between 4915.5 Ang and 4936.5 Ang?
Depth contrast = 1.9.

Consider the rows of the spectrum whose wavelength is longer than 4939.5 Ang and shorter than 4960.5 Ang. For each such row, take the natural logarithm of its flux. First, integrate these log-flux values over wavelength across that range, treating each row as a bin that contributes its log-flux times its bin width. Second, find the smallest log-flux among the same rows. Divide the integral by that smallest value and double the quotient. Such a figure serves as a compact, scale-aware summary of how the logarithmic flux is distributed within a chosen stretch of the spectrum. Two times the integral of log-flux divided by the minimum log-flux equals 43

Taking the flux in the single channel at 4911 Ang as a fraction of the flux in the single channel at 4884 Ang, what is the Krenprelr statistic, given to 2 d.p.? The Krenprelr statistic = 1.00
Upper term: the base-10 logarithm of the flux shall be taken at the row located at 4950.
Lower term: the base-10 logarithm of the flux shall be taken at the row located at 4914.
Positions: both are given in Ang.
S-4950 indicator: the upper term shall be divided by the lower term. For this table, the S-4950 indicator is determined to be 1.00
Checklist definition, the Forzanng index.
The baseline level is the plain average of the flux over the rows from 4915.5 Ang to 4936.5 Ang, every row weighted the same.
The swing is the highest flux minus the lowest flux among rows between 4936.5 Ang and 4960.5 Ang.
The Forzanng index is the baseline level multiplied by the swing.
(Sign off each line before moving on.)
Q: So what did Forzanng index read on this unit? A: 110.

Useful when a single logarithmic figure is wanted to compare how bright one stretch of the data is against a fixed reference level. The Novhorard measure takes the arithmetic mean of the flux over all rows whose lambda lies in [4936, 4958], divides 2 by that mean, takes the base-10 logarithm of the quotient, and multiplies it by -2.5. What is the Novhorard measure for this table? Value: 3.00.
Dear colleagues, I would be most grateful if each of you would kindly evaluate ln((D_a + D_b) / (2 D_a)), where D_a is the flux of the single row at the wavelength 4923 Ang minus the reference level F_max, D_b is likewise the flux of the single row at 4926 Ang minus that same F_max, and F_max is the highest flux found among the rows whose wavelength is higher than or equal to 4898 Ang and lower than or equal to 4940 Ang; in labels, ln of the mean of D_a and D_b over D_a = -0.23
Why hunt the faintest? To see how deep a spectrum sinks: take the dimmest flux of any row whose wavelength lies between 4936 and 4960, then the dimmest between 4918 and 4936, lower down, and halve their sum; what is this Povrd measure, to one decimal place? 28.6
